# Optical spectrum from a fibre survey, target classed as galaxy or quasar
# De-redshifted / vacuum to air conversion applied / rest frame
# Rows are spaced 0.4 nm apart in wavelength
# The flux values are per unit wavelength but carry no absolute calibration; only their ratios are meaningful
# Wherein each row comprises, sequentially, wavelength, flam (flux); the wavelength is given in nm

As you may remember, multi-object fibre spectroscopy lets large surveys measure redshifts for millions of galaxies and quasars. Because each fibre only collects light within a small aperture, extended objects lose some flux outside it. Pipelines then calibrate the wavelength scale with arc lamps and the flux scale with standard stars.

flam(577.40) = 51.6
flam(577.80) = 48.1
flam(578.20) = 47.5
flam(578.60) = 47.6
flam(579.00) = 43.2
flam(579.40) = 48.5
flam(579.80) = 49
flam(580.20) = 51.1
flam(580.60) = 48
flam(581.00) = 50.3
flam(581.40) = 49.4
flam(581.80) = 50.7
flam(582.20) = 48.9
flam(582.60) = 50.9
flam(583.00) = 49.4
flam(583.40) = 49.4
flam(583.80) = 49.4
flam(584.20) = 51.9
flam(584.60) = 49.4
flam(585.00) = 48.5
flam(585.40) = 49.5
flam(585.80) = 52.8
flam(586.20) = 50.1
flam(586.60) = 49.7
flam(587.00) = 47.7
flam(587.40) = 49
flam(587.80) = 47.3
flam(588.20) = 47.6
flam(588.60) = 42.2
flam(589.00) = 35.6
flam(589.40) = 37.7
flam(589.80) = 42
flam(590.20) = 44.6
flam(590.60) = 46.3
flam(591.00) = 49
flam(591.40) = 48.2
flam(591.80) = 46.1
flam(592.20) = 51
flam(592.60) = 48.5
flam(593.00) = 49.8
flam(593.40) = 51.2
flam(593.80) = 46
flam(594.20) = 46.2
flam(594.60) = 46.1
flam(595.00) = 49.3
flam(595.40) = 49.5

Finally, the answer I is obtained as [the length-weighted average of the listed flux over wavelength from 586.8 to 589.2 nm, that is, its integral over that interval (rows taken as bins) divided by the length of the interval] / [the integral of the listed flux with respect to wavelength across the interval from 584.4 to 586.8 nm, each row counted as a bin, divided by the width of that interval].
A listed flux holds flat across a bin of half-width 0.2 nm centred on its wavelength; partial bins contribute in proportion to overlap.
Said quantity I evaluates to 0.90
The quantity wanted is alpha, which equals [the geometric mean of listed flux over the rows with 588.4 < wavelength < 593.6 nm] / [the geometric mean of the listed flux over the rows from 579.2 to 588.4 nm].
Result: 0.92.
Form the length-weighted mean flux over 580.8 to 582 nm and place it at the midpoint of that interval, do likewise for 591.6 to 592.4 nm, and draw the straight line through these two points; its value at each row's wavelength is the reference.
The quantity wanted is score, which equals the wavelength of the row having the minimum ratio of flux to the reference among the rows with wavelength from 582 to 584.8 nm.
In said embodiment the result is 582.20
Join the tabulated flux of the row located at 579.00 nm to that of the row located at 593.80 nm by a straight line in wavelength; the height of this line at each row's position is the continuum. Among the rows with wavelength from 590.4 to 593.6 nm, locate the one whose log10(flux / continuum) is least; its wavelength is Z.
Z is 591.80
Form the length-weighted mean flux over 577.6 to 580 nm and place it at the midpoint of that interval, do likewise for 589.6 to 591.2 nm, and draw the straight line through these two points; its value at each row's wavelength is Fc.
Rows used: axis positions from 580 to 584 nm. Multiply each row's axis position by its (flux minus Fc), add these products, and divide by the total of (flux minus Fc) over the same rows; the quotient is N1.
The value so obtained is 582.02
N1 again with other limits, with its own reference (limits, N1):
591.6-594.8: 593.00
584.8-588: 586.23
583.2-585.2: 584.17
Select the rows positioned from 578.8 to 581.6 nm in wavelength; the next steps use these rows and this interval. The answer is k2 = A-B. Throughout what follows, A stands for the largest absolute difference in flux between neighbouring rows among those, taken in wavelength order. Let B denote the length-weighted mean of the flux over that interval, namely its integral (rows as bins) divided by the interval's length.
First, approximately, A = 5.3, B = 48.5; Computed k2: -43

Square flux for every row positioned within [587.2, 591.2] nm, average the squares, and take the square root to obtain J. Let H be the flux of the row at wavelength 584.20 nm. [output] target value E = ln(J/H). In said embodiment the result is -0.16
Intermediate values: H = 51.9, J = 44.4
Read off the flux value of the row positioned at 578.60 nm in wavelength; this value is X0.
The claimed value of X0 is 47.6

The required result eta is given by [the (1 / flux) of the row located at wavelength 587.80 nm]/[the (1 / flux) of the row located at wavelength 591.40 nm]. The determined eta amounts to 1.02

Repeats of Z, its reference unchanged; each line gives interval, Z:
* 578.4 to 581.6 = 579.00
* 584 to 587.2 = 587.00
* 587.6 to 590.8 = 589.00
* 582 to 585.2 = 585.00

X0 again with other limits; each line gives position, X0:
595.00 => 49.3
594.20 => 46.2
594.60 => 46.1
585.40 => 49.5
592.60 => 48.5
